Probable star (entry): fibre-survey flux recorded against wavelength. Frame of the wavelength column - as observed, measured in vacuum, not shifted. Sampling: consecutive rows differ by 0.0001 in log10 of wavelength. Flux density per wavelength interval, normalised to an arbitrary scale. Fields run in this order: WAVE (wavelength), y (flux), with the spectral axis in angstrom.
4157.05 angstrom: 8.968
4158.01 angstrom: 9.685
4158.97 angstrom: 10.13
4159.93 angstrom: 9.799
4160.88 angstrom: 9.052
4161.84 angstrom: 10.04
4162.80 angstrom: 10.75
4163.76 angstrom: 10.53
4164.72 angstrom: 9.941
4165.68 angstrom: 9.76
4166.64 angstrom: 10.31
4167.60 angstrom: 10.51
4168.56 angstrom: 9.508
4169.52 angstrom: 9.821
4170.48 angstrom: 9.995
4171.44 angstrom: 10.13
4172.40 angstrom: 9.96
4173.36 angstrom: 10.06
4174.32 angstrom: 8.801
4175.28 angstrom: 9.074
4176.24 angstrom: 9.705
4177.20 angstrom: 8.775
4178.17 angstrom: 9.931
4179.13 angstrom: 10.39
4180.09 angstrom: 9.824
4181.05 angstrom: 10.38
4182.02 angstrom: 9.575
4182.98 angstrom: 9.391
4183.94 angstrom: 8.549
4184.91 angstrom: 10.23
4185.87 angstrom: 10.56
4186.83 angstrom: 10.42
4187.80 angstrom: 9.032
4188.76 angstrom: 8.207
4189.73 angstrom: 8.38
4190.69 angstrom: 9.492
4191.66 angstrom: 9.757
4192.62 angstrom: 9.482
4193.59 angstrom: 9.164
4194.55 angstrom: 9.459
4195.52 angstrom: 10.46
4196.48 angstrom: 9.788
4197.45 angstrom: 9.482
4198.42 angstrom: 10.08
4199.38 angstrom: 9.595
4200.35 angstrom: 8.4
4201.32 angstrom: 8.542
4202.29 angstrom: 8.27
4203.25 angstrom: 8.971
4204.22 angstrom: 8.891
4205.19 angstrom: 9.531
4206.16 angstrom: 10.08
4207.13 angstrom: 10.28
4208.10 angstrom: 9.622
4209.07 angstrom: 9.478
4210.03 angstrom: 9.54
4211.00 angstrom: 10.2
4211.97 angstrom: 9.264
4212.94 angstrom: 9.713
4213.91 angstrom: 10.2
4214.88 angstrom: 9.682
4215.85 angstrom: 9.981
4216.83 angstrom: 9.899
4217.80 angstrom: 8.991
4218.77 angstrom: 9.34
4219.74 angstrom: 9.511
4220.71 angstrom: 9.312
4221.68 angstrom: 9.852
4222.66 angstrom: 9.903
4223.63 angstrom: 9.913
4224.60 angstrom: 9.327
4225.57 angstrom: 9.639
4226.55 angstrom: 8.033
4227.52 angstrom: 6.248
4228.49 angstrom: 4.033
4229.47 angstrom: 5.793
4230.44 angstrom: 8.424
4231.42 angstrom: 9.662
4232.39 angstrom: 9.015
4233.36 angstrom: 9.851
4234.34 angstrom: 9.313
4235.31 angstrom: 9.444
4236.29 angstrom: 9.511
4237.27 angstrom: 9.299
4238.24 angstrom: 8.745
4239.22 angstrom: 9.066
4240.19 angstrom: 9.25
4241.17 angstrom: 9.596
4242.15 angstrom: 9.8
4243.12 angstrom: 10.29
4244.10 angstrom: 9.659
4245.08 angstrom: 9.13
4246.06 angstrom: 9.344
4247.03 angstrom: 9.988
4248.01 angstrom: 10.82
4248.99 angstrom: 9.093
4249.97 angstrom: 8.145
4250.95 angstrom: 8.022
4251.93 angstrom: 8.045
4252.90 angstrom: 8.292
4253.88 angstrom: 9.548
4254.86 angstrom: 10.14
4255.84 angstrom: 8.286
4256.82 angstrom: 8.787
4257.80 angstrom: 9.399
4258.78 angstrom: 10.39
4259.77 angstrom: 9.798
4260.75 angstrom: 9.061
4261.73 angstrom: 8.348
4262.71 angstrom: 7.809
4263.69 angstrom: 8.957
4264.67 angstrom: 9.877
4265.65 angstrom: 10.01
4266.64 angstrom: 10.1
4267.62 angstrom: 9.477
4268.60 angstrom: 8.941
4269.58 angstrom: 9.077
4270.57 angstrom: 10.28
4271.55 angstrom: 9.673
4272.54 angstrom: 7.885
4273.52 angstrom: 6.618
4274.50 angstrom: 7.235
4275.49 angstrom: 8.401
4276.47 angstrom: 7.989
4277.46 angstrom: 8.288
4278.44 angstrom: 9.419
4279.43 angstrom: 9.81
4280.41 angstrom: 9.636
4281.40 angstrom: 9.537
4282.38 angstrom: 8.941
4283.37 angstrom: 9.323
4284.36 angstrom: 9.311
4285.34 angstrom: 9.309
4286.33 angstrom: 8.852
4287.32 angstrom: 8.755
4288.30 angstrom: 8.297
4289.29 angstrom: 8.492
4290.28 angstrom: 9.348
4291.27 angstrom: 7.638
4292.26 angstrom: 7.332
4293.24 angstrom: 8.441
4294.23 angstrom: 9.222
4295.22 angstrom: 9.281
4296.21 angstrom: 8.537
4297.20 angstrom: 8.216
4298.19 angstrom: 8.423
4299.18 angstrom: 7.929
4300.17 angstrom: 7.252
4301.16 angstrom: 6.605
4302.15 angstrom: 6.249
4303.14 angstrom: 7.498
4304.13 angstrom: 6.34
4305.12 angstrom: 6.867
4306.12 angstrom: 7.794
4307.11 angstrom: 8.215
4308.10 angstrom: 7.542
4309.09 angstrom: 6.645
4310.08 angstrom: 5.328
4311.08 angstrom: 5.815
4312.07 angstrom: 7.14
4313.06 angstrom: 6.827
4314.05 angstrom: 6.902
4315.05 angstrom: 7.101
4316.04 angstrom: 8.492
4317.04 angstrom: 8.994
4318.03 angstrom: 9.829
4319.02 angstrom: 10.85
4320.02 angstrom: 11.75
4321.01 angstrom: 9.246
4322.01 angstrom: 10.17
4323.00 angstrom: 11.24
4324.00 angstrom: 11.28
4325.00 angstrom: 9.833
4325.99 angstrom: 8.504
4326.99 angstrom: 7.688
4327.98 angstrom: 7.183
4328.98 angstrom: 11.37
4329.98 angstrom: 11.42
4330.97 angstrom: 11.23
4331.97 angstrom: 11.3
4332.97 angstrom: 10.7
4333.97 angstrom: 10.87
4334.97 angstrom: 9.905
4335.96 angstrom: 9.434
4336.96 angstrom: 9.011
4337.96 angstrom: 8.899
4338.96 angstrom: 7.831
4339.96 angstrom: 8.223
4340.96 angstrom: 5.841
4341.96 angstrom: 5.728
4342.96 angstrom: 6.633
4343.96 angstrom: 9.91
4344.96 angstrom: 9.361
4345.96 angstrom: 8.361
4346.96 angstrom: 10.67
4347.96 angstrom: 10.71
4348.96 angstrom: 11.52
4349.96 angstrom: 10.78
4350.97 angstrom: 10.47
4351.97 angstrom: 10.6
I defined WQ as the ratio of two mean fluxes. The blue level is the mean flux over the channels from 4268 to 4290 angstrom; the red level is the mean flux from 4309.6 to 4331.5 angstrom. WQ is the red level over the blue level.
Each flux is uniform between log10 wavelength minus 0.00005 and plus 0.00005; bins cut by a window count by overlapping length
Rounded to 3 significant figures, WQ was 1.02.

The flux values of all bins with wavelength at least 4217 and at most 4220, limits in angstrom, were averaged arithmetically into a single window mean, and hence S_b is 9.3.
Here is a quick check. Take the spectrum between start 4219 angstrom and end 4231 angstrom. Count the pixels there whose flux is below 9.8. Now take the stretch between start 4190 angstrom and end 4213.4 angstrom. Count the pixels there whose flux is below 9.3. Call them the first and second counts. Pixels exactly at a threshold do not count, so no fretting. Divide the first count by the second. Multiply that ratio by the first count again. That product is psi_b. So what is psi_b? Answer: 12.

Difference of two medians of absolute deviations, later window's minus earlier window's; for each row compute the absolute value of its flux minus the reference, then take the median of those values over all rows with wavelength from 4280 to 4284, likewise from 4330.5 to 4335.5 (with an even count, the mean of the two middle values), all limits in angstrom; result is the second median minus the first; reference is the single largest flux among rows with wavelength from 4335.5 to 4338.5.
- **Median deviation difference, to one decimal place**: 1.3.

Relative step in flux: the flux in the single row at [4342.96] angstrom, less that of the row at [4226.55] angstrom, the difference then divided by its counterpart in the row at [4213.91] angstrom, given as -0.14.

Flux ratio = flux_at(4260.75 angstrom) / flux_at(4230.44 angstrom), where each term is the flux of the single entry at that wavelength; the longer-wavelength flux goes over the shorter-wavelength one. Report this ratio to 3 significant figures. 1.08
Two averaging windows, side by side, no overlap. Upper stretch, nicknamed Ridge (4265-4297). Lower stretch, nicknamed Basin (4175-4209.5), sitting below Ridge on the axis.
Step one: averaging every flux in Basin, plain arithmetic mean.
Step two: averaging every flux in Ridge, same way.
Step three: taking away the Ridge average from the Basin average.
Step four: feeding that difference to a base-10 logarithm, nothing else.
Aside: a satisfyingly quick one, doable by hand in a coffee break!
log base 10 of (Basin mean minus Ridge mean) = -0.2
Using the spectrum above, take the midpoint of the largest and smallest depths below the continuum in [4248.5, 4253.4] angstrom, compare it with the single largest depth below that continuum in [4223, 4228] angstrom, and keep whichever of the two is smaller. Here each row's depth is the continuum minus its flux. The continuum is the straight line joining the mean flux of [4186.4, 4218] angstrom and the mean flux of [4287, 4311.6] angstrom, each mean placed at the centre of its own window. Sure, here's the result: 0.0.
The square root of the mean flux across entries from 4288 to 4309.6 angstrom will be 2.80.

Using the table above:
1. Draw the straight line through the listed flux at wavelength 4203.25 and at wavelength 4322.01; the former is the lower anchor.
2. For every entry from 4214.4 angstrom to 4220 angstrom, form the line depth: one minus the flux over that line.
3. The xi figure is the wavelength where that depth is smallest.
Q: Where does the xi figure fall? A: 4215.85 angstrom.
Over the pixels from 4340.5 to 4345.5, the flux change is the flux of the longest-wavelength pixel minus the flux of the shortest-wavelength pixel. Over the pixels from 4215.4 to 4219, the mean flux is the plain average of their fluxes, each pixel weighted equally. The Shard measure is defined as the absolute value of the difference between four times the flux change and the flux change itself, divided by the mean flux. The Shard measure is 1.1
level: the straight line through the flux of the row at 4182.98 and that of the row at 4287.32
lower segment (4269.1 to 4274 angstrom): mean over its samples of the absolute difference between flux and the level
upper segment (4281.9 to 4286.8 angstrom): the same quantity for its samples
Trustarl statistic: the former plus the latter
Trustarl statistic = 1.5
